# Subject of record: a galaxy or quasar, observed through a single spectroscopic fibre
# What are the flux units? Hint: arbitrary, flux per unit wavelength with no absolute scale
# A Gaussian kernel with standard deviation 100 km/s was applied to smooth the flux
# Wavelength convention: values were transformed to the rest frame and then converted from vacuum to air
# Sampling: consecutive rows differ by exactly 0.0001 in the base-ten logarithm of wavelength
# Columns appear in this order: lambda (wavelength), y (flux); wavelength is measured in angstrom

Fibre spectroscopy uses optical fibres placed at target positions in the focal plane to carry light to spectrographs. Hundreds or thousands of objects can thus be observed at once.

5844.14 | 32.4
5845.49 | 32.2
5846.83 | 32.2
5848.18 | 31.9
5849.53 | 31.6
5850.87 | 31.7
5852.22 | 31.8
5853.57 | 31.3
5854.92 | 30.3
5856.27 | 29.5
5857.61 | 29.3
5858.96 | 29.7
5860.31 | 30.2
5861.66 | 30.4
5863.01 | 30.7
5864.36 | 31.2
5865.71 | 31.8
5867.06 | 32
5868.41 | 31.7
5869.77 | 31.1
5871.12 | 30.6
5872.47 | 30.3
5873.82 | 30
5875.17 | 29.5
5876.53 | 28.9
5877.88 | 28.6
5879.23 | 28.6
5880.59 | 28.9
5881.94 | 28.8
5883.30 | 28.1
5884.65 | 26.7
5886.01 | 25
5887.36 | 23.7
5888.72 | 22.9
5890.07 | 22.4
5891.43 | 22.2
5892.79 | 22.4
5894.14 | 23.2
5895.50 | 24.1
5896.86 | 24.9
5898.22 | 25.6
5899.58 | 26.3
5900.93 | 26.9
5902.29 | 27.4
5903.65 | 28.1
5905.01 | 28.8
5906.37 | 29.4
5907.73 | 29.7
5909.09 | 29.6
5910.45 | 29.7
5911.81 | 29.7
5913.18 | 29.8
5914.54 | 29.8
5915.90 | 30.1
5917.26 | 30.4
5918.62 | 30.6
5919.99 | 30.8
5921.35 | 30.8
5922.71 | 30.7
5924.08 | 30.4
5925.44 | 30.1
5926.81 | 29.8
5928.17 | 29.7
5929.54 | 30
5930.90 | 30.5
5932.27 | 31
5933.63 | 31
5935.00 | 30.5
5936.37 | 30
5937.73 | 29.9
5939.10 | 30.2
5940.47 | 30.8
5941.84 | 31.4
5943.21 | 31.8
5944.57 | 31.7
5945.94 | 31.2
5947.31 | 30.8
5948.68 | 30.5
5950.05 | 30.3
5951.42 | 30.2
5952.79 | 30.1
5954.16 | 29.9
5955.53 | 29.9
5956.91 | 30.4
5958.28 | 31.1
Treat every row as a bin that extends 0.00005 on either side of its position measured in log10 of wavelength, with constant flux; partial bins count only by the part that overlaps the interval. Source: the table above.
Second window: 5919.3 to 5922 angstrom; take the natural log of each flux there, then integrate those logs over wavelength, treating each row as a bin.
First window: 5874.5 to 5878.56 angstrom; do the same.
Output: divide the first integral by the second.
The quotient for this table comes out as 1.5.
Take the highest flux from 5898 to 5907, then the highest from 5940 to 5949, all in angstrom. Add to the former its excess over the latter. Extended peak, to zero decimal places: 27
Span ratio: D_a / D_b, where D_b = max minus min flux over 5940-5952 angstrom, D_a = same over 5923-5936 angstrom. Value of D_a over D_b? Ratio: 0.8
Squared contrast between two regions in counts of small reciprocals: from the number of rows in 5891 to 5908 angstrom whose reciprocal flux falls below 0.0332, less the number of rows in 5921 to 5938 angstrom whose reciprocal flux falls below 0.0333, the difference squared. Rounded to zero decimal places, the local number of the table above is 64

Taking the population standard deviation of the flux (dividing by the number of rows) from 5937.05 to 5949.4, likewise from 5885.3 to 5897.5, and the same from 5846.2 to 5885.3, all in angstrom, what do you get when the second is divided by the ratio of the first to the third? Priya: 2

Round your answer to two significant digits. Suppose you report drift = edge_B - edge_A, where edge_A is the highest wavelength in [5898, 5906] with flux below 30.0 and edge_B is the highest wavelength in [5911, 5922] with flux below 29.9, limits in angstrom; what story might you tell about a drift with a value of 9.5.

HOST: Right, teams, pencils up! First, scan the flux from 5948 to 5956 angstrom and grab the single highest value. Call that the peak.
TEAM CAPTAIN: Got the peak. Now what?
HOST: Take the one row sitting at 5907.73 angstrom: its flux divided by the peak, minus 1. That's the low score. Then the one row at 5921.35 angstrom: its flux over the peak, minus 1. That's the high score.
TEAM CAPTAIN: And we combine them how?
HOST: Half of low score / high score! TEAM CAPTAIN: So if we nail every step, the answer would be -1.3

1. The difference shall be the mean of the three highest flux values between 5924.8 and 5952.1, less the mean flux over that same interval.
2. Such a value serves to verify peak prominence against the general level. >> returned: 1.06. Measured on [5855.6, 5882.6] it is 1.74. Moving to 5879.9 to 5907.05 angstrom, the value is 3.24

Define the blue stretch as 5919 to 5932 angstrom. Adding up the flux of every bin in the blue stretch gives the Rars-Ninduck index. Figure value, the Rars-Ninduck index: 273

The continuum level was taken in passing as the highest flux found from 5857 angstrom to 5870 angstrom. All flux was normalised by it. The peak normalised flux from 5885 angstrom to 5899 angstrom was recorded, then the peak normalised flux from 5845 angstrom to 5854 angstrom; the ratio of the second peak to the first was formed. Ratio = 1.26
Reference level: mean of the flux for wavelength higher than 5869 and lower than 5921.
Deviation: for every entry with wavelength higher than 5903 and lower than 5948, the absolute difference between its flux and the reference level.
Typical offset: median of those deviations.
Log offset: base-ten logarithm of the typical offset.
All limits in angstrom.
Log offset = 0.39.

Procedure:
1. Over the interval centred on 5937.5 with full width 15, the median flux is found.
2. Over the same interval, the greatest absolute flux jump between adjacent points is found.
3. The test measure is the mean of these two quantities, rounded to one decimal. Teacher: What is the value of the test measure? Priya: 15.7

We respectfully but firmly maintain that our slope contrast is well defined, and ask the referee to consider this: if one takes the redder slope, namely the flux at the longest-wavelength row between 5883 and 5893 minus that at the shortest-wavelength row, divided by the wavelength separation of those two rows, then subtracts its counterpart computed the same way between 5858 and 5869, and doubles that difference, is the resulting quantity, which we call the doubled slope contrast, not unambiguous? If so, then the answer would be -1.6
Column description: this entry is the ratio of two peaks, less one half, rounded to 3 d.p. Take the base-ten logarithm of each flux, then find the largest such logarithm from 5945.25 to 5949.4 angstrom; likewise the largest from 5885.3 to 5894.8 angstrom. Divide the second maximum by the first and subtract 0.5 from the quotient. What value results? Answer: 0.436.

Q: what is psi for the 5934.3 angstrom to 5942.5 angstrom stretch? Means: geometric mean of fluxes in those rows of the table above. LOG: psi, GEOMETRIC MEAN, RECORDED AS 30.5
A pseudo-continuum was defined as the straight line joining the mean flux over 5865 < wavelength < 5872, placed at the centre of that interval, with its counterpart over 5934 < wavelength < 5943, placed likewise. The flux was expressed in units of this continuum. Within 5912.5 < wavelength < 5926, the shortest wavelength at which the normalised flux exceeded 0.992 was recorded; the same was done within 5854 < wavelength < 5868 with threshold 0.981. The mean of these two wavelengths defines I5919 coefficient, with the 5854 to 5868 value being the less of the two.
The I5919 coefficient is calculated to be 5891.5 angstrom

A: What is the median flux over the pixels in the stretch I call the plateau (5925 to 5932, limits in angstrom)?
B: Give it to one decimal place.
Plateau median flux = 30.0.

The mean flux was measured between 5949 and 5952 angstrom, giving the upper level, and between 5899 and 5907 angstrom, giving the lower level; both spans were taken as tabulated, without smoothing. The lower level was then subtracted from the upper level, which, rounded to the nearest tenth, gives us 2.4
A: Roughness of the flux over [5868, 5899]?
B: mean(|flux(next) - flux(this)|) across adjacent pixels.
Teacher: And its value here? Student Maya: 0.61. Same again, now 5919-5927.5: 0.20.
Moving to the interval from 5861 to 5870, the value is 0.42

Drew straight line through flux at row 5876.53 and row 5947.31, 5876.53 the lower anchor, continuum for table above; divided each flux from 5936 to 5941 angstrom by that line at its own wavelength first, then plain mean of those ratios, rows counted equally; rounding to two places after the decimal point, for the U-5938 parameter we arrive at 0.99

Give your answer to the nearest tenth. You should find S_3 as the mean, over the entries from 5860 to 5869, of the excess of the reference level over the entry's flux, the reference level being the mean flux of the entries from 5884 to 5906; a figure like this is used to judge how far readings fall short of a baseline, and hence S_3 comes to -6.1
